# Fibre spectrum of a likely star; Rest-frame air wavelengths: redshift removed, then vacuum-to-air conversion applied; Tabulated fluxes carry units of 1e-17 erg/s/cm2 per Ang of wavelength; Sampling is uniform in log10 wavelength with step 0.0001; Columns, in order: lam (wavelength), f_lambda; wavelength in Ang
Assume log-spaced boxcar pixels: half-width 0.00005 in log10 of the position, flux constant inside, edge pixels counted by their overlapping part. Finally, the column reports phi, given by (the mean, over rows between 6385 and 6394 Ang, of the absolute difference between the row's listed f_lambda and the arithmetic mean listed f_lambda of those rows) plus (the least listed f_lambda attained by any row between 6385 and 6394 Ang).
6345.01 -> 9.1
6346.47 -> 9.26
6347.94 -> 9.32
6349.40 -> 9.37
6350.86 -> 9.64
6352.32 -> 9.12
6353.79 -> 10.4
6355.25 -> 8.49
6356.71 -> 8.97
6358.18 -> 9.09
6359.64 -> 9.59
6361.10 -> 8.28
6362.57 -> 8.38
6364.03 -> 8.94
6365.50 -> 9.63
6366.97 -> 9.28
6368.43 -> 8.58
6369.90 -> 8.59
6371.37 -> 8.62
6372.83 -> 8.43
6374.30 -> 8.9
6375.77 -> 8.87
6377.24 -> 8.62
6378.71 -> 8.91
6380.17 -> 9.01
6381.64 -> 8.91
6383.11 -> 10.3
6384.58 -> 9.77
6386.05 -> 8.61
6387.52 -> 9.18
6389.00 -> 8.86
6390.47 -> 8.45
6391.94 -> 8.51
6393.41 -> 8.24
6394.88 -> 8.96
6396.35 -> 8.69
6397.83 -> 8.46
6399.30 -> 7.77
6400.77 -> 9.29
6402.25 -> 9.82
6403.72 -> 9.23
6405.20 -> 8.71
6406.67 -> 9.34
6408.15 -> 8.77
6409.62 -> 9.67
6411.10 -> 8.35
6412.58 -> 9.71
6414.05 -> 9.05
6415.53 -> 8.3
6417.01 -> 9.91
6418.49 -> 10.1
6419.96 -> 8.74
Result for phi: 8.49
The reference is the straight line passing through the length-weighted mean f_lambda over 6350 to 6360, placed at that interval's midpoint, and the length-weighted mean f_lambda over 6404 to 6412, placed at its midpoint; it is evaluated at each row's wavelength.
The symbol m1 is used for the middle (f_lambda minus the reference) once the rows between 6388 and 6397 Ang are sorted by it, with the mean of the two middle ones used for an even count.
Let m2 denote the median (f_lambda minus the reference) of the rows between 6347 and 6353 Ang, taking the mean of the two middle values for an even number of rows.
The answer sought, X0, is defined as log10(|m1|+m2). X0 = -0.3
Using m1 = -0.48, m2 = -0.02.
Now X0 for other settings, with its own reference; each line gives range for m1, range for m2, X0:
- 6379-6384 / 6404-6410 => -0.7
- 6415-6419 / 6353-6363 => -0.2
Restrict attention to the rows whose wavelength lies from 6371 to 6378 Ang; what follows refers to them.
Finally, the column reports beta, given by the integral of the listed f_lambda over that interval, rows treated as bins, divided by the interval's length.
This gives 8.7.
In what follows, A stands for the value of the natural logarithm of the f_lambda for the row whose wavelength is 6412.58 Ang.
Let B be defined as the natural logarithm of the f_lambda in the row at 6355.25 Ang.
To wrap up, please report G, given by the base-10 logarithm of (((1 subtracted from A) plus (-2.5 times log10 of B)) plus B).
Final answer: 0.413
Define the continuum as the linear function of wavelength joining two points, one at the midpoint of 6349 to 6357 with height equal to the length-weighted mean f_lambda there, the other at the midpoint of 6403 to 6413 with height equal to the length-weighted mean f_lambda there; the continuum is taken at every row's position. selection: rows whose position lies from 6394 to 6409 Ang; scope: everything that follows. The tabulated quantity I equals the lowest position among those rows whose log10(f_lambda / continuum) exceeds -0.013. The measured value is 6394.88 Ang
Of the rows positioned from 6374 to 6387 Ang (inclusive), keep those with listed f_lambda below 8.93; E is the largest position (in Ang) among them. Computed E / 6386.05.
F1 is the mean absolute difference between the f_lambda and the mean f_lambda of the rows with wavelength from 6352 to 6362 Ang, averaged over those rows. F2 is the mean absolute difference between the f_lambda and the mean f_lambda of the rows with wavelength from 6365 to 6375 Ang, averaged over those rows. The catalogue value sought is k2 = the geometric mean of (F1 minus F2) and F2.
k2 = 0.223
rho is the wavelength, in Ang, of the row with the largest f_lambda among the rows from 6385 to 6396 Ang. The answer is 6387.52 Ang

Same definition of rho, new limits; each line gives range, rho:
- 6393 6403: 6402.25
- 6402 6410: 6402.25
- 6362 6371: 6365.50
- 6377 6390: 6383.11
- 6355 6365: 6359.64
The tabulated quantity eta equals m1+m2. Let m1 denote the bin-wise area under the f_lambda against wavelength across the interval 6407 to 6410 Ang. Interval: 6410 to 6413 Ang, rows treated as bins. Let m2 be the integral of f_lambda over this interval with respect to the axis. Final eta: 54.6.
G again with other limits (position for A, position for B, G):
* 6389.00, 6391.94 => 0.397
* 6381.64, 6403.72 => 0.405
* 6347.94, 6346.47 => 0.413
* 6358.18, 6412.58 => 0.413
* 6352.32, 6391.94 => 0.402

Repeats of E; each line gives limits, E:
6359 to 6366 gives 6362.57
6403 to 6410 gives 6408.15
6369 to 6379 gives 6378.71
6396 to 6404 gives 6399.30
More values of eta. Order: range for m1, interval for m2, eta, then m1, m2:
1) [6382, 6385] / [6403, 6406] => 56.7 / 30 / 26.9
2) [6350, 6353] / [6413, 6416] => 54.7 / 28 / 26.5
